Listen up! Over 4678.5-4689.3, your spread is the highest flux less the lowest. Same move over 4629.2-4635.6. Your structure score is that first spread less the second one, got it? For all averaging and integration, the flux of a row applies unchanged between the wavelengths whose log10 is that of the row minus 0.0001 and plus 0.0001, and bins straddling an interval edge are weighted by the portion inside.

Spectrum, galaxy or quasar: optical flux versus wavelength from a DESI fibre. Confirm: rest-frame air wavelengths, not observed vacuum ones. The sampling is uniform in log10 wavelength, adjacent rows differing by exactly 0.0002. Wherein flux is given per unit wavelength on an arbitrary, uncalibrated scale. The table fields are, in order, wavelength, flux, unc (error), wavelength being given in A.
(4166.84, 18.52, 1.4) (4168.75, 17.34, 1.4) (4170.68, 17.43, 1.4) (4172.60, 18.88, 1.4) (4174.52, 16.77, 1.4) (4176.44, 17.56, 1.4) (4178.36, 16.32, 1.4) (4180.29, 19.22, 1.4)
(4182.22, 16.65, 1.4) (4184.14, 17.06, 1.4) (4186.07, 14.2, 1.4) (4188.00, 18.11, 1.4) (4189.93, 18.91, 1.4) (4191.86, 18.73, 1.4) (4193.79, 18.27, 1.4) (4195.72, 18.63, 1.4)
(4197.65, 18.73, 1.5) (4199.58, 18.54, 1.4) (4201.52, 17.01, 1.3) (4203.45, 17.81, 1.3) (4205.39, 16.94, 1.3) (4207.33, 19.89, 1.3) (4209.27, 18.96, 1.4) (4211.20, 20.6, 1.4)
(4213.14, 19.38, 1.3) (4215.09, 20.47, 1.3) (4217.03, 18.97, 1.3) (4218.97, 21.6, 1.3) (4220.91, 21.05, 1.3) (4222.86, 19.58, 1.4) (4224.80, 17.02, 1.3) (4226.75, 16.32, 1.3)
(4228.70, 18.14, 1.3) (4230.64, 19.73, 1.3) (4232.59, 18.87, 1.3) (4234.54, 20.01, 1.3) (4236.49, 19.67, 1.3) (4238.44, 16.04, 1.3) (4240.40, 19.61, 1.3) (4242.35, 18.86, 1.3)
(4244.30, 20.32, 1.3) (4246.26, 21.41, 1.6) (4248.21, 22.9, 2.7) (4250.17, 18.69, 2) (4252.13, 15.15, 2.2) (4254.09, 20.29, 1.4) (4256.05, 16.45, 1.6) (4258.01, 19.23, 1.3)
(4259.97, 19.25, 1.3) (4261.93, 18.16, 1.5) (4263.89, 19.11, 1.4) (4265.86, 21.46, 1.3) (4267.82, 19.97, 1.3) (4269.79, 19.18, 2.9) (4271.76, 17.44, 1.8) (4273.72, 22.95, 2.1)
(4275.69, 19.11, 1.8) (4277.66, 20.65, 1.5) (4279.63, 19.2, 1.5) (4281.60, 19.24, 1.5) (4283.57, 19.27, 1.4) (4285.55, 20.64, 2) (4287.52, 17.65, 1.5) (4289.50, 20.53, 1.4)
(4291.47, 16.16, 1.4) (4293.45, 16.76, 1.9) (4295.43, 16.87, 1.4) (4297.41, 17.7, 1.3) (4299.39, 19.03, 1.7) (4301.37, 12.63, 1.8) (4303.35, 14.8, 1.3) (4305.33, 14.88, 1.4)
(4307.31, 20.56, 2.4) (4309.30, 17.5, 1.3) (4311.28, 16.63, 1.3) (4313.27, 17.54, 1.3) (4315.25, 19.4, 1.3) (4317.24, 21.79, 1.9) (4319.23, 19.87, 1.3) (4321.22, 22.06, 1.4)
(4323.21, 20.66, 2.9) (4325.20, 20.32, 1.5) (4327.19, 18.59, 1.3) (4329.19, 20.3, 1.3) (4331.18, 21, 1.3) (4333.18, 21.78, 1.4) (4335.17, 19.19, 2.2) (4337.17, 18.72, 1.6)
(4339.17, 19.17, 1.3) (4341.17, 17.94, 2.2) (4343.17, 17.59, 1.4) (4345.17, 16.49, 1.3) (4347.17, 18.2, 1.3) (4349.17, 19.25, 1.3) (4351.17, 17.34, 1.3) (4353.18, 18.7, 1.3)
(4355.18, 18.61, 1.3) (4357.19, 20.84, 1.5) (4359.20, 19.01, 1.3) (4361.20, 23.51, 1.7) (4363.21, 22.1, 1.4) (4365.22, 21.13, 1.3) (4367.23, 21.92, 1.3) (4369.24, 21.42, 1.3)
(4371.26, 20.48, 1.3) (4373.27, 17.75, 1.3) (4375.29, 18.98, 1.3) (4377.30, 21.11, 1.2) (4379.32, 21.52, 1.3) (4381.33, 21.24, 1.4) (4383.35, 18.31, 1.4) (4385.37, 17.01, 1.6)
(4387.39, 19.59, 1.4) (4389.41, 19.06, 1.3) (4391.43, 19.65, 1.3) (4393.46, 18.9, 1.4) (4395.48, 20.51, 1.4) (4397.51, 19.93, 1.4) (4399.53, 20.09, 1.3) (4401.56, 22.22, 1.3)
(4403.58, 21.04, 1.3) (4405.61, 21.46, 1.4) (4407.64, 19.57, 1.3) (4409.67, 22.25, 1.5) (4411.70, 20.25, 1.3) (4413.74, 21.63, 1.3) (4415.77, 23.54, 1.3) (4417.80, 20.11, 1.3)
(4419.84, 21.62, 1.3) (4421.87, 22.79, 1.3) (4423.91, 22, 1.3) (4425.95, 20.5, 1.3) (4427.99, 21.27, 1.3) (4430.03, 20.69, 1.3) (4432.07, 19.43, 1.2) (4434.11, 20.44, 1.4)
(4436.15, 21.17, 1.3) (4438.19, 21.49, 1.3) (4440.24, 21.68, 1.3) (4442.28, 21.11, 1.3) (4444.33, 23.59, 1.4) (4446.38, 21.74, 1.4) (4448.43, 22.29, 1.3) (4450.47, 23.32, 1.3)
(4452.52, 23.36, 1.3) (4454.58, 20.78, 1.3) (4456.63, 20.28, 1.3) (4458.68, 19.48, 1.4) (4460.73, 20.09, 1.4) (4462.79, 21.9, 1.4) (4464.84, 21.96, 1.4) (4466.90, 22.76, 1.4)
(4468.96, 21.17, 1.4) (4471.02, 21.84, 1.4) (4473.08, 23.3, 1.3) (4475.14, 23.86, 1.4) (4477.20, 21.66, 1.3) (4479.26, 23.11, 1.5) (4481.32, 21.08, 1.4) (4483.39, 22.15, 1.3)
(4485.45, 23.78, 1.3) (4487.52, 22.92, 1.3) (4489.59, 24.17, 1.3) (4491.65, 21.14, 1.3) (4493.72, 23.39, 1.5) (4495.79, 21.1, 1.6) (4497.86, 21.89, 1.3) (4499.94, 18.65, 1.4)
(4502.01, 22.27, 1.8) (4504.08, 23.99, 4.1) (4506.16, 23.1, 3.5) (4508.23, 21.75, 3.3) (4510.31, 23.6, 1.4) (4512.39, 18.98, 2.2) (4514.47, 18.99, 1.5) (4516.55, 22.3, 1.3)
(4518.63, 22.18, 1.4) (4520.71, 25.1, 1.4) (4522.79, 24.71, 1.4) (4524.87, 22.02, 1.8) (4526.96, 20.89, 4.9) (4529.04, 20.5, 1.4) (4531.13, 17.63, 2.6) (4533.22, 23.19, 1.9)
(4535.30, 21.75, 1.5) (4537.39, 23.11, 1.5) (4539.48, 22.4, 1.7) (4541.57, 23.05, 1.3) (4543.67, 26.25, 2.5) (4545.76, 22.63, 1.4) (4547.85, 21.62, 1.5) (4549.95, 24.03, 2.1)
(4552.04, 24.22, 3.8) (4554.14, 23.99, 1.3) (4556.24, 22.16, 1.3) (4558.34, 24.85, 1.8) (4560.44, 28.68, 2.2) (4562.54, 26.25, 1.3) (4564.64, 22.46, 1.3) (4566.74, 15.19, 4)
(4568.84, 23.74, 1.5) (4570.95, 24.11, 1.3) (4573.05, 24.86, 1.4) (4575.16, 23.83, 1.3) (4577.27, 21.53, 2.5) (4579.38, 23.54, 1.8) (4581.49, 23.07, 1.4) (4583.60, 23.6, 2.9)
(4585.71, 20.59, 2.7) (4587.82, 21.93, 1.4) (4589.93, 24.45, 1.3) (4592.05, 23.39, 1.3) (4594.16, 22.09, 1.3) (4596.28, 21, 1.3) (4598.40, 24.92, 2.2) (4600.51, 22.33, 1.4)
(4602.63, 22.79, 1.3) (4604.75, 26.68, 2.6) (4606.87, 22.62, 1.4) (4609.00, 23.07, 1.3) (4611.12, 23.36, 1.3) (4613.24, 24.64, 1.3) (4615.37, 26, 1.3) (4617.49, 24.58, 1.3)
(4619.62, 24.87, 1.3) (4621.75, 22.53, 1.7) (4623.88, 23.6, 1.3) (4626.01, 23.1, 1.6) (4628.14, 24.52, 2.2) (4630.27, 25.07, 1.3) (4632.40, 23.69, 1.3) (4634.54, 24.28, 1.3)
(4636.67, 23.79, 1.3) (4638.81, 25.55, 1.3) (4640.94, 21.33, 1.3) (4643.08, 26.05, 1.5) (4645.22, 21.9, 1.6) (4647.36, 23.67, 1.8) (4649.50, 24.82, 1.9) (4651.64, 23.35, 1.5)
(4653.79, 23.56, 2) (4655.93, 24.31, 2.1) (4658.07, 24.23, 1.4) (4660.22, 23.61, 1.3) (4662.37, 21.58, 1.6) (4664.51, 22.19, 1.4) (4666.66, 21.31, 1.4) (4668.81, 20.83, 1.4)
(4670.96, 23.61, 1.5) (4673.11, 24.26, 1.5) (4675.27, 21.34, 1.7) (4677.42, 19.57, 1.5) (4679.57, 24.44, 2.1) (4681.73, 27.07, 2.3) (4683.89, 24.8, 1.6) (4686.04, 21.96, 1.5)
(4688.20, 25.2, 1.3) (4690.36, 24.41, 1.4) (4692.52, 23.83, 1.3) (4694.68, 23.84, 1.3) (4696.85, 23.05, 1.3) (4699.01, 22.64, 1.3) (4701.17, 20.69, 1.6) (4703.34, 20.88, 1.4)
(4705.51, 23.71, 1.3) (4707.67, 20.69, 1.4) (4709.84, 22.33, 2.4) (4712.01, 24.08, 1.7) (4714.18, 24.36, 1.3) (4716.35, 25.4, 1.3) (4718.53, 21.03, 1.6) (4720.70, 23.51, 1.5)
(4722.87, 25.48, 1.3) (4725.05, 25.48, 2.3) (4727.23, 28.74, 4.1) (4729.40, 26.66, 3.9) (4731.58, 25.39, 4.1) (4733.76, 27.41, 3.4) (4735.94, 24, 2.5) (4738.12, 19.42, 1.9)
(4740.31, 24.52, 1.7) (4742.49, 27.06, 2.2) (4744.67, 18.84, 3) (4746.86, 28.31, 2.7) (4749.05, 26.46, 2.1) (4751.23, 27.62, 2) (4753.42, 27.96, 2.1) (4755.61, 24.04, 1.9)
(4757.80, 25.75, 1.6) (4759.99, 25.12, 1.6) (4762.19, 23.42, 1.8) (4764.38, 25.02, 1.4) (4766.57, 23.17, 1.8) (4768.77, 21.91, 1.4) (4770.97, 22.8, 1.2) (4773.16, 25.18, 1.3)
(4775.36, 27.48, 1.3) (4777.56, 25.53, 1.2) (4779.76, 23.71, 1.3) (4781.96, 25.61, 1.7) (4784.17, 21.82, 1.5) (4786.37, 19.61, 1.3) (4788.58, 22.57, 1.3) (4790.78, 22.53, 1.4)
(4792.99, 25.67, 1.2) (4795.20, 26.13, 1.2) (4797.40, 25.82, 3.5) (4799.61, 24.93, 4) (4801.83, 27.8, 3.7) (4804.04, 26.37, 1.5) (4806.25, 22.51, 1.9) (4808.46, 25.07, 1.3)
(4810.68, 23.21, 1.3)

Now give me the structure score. 3.7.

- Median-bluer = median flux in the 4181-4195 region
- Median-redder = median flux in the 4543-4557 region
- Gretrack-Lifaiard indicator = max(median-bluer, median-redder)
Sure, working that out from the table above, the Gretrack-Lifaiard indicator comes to 24.0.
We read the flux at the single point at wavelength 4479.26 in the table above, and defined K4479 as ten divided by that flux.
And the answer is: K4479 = 0.43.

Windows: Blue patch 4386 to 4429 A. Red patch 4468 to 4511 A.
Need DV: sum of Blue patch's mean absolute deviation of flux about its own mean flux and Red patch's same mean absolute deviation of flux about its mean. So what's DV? 2.16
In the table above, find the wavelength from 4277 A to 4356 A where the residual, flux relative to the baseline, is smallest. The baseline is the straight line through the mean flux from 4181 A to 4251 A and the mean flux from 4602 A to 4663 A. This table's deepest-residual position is 4301.37 A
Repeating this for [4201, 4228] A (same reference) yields 4226.75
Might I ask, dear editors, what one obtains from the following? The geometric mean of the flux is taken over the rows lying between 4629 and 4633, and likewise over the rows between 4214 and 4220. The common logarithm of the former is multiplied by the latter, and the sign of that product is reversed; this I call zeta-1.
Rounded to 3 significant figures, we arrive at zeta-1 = -28.2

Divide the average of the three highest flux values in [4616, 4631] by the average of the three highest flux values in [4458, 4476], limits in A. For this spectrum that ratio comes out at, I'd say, 1.07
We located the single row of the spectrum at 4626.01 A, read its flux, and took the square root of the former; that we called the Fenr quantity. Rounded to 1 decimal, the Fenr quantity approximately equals 4.8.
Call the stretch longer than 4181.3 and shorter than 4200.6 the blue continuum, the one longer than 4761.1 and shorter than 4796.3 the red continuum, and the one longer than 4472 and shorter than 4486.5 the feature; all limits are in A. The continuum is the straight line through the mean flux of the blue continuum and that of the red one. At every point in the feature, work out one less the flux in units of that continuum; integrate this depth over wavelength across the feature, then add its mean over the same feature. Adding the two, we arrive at -1.4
